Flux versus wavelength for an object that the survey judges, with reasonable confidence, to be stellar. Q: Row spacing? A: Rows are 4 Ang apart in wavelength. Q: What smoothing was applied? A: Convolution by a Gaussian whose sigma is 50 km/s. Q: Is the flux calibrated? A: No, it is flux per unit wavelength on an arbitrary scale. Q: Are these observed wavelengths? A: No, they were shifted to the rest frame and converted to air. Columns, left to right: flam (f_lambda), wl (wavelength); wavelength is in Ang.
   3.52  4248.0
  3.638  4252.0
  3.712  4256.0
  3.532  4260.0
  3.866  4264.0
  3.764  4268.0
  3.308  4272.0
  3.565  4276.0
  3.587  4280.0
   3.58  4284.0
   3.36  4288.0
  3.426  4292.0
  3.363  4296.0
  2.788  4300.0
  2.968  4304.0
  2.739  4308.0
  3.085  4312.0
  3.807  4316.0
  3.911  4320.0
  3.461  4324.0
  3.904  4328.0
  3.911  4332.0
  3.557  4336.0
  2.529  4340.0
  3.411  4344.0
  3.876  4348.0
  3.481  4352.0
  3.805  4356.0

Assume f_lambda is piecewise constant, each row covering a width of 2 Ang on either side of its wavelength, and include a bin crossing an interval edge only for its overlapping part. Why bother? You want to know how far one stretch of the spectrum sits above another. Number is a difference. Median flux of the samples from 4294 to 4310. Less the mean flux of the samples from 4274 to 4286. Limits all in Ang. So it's -0.70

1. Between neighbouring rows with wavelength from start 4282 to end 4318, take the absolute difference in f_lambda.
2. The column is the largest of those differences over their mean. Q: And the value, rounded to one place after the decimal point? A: 2.4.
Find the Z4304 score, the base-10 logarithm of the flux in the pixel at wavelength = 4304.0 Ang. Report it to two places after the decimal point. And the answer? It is 0.47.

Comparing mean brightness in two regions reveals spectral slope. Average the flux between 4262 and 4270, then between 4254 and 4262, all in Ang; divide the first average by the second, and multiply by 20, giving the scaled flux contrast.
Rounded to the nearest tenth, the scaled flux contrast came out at 21.1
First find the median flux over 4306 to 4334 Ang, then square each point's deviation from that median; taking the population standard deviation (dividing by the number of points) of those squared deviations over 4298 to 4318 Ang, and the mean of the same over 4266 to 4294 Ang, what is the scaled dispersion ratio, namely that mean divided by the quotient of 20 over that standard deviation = 0.0022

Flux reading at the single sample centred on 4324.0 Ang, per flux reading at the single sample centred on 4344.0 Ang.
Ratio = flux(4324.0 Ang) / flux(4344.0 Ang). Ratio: 1.01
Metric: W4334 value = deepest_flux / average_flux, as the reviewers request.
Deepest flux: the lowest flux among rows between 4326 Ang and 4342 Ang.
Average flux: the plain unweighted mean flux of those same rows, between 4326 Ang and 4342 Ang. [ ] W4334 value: 0.73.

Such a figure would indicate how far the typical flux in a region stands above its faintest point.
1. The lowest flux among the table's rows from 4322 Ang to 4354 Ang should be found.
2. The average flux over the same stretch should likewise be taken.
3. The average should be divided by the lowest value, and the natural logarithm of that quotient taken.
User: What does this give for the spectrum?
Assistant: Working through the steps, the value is 0.33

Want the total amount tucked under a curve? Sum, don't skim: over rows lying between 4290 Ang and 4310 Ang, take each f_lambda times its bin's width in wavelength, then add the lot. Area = 61.1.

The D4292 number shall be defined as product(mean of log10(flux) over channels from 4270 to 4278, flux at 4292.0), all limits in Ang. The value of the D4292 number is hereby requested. 1.84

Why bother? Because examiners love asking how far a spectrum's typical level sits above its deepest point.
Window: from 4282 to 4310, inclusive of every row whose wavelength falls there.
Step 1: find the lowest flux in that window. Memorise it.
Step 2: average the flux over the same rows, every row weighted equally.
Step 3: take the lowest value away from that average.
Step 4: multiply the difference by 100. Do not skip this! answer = 44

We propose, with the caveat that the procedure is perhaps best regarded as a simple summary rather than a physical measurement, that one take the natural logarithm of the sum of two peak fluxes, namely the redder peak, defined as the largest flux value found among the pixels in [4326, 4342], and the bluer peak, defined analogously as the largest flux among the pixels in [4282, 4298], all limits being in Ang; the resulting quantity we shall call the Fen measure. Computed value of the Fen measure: 2.01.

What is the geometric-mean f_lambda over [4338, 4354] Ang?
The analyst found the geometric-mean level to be 3.28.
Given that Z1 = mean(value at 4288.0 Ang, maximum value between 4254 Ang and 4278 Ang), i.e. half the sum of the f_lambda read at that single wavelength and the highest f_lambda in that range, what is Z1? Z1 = 3.61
